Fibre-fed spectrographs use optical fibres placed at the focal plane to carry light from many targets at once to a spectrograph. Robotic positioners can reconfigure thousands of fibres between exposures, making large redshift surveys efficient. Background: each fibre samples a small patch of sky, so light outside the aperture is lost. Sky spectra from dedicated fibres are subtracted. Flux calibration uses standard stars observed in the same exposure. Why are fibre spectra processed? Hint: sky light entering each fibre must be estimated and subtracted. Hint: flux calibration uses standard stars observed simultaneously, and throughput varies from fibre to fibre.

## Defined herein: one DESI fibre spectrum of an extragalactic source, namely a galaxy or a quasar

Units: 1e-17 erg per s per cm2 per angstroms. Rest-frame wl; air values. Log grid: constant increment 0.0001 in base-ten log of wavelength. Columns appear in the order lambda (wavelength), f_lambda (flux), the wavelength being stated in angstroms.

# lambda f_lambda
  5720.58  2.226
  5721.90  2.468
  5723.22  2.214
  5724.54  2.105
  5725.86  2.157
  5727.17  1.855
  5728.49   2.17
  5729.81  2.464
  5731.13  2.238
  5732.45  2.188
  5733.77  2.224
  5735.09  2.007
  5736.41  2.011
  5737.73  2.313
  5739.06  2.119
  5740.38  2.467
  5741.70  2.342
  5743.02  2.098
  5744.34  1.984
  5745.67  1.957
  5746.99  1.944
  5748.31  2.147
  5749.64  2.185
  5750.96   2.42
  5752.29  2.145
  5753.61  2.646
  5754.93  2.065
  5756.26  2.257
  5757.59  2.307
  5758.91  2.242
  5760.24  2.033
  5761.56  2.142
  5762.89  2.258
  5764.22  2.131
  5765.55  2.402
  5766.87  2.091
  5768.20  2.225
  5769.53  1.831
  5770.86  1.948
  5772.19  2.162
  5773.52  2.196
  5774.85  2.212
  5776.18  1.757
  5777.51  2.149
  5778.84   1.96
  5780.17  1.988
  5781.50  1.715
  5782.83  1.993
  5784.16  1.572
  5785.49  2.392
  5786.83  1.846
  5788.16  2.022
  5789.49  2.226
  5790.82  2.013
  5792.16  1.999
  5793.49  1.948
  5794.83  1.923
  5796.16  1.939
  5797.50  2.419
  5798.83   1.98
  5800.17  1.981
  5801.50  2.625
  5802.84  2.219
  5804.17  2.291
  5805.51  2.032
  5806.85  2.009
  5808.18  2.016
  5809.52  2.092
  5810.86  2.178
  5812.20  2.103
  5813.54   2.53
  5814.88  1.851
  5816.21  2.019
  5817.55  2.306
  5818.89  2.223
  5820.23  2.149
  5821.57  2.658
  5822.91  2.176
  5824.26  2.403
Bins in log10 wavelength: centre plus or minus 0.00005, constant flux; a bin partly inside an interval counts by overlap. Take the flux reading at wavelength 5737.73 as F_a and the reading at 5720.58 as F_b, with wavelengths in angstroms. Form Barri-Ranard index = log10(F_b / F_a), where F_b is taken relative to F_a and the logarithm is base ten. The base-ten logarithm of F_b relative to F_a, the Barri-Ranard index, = -0.017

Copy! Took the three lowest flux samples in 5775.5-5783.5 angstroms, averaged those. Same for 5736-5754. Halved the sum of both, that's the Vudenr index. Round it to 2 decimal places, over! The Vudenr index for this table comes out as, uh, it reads 1.89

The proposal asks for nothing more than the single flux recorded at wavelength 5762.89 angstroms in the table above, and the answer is 2.258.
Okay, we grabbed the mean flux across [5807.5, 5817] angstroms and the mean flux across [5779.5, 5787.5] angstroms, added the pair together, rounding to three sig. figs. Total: 4.03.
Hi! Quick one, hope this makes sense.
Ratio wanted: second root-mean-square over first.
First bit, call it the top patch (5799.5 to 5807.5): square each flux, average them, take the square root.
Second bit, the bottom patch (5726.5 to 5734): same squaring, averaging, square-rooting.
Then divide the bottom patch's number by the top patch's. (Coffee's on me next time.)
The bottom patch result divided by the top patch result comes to 1.00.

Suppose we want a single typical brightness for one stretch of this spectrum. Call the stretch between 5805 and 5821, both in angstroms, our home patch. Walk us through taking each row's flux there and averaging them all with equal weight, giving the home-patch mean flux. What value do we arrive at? 2.13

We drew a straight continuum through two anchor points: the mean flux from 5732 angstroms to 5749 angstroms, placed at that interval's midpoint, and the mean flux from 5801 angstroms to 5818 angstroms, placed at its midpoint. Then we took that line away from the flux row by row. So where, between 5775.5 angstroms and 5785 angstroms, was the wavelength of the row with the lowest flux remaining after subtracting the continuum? 5784.16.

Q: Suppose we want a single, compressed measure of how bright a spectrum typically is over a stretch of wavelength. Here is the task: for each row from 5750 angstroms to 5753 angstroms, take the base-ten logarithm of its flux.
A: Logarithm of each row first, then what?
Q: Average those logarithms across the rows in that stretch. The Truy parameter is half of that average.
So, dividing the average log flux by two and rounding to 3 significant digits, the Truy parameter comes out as 0.179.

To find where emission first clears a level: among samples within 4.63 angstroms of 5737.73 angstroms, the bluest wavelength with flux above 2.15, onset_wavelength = 5733.77 angstroms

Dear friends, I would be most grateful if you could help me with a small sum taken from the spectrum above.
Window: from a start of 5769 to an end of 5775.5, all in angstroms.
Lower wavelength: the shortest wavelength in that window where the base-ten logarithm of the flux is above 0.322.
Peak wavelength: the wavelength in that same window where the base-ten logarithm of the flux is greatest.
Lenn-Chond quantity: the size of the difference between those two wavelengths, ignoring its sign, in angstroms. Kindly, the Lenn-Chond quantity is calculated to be 2.7 angstroms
